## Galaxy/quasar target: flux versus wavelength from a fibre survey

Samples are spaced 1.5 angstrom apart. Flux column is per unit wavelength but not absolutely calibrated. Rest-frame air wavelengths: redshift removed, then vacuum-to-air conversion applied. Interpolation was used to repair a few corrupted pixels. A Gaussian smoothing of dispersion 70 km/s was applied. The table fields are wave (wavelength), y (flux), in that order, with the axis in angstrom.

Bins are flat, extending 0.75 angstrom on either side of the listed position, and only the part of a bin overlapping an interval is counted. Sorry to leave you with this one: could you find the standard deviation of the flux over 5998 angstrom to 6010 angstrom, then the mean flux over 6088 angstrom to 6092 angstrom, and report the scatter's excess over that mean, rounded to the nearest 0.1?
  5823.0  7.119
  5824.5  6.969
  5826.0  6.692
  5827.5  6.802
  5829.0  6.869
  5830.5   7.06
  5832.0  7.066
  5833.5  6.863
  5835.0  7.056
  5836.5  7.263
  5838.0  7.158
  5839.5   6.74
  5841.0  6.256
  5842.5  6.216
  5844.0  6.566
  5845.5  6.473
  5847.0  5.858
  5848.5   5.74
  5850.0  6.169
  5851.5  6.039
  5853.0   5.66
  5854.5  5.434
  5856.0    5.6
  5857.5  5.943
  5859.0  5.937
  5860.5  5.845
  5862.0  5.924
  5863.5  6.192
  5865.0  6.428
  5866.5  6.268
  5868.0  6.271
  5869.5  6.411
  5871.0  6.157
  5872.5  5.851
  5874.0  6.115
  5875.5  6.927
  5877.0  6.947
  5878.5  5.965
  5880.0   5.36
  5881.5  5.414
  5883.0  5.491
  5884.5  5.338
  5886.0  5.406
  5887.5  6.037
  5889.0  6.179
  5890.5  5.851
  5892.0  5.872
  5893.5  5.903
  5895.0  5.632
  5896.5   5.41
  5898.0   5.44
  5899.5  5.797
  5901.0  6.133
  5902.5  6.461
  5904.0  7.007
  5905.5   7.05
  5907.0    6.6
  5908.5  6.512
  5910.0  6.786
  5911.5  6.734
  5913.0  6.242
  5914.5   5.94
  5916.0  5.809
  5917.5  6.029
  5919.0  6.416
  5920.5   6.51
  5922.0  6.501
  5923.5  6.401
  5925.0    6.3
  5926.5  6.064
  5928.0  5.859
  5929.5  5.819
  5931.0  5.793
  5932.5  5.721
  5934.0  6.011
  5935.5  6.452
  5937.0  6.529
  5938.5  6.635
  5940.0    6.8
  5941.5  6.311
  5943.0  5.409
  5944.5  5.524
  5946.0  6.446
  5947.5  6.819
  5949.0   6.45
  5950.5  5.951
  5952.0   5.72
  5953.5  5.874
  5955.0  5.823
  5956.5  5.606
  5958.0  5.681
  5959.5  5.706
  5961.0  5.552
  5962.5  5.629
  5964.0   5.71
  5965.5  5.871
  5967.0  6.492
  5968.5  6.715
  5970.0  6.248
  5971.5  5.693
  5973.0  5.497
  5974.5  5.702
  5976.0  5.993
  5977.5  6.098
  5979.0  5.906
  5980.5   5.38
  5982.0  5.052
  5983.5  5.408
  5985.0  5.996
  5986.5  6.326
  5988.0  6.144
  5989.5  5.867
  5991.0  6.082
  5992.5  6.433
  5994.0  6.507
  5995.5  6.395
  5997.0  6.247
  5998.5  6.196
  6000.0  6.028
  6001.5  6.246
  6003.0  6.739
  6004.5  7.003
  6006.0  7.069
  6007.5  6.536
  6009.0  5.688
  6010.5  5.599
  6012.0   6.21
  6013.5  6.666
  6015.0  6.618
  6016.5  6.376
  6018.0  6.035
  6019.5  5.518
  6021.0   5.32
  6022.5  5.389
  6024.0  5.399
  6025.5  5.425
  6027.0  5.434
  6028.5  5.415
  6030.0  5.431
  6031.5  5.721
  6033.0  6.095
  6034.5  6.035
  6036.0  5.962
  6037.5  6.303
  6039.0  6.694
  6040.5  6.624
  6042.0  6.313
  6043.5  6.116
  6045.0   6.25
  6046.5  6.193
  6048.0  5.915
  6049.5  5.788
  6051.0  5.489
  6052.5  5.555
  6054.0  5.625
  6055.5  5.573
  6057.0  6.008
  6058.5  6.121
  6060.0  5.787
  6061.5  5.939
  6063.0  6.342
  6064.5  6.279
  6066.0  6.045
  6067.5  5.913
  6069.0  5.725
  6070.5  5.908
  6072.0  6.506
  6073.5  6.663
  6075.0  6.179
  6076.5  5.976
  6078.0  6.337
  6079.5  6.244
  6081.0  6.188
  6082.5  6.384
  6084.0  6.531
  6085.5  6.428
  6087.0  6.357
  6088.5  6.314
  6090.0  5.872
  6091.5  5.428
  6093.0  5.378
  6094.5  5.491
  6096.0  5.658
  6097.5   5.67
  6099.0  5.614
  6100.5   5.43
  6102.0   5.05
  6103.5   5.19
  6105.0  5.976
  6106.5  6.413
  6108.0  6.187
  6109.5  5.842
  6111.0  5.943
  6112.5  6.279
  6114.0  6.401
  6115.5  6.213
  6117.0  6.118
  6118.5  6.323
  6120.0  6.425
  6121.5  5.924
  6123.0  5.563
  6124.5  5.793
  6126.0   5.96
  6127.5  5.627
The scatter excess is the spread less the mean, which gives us -5.4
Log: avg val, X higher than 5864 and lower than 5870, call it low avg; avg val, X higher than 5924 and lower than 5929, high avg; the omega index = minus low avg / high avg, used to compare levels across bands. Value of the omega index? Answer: -1.04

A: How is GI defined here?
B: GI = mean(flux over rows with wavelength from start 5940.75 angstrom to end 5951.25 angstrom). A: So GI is 6.13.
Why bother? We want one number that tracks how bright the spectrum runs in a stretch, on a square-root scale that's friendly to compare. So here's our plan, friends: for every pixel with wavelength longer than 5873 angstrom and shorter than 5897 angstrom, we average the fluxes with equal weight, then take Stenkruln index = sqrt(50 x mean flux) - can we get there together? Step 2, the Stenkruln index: 17.13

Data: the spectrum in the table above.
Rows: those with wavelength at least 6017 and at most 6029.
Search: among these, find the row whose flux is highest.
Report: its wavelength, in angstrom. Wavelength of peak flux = 6018.0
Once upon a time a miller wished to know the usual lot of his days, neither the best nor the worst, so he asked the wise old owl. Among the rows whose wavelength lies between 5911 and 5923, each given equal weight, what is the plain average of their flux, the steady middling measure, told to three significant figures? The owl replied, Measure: 6.27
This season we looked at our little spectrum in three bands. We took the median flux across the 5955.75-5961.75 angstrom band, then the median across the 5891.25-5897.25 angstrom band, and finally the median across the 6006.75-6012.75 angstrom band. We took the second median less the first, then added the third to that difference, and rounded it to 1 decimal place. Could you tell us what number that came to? 6.1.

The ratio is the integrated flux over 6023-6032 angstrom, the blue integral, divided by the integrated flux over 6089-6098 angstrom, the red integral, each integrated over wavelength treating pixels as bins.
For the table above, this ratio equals 0.98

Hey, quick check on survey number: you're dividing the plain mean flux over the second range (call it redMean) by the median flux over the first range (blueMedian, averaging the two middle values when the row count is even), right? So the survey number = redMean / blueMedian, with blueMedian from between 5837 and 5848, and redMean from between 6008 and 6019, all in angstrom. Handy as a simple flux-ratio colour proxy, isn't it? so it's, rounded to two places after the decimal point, 0.95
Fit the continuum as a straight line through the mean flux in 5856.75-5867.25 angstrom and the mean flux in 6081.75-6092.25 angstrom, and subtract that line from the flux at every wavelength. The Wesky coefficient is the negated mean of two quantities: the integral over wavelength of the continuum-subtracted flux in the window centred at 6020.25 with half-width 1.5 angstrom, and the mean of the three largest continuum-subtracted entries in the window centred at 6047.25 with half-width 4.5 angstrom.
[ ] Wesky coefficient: 1.1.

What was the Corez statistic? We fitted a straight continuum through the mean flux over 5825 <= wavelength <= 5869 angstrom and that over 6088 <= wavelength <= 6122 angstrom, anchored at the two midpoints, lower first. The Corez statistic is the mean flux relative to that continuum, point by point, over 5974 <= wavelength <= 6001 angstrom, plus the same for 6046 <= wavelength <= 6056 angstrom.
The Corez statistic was 1.94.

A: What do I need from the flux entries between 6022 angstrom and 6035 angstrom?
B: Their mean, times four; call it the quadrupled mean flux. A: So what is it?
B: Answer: 22.4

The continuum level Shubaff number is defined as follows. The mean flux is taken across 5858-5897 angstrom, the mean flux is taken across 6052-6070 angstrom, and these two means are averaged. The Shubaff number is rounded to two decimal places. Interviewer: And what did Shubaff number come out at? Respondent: 5.94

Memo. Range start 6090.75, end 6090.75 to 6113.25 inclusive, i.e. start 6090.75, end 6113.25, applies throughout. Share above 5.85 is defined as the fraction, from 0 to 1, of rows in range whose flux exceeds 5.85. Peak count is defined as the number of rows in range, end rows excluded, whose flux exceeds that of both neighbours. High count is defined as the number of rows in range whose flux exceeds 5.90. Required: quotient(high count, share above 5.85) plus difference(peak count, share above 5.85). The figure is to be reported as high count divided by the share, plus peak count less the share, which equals 16.7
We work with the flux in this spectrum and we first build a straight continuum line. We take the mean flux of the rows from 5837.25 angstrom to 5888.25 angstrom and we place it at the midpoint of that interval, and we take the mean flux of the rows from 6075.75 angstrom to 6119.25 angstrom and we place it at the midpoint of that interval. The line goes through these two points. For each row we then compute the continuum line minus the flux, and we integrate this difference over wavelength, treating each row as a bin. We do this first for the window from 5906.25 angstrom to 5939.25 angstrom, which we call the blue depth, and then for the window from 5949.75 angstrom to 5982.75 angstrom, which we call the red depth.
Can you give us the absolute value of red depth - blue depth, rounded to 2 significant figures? 14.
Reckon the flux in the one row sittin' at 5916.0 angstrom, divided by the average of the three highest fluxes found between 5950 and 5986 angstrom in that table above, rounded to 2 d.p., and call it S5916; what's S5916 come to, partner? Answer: 0.90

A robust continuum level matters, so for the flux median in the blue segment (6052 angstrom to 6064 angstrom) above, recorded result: 5.86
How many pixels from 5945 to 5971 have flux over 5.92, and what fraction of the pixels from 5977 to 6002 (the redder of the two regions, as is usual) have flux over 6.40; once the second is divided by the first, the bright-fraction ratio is 0.017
